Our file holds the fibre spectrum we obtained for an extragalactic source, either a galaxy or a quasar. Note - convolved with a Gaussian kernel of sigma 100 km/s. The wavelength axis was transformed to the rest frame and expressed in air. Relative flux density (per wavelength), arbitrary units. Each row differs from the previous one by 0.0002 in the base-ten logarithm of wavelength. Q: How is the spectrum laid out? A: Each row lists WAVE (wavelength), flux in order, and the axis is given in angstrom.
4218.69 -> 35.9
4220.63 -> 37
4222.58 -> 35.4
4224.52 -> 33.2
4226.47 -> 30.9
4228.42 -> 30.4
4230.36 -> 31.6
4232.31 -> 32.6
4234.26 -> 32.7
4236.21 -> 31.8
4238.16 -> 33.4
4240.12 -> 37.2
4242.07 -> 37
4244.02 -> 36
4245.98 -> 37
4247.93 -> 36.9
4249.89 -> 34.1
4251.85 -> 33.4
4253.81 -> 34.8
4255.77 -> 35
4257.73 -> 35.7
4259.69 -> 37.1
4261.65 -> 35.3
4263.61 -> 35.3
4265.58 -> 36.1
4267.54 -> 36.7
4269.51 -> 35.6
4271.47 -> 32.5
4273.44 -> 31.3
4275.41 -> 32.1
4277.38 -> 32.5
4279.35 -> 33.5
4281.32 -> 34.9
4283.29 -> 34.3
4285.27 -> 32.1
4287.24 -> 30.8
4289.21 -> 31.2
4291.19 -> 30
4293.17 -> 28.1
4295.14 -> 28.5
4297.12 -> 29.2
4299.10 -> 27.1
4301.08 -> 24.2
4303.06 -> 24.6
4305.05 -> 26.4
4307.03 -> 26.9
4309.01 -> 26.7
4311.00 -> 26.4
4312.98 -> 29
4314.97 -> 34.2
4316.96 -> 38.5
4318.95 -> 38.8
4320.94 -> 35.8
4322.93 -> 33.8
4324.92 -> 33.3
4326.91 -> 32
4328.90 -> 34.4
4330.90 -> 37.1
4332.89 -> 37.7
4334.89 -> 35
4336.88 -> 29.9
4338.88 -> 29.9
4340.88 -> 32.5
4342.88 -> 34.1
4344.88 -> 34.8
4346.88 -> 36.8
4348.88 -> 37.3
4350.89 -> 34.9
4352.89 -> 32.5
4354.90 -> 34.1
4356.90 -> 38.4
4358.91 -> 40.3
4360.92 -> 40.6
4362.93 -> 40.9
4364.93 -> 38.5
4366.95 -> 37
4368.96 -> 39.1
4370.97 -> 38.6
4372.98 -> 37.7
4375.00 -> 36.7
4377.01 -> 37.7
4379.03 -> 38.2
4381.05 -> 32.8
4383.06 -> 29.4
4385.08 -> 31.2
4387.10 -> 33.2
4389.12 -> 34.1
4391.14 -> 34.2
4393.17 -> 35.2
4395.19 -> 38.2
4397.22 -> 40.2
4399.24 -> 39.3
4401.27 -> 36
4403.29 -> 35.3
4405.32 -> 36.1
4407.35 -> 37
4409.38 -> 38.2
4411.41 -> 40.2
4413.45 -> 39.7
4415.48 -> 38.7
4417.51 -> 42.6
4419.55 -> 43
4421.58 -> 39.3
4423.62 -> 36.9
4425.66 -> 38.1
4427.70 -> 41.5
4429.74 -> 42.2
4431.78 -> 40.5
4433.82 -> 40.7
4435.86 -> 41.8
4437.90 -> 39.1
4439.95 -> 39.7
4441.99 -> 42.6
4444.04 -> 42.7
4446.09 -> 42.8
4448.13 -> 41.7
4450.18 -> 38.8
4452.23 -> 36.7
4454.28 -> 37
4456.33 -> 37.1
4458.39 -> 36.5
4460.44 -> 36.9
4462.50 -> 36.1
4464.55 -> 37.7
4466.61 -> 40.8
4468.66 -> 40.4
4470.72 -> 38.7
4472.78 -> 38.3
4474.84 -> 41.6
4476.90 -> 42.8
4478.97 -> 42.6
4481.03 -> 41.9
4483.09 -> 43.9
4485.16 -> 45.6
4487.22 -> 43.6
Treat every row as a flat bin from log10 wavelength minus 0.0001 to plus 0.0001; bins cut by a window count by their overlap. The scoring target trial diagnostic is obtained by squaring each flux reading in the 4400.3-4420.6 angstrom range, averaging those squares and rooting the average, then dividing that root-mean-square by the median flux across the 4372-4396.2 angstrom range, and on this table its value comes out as 1.12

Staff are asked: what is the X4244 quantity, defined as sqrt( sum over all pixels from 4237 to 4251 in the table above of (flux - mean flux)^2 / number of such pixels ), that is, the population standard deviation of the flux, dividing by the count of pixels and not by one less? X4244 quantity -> 1.4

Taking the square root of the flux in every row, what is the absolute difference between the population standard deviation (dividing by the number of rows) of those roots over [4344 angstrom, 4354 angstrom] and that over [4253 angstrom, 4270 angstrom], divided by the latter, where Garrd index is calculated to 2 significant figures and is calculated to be 1.4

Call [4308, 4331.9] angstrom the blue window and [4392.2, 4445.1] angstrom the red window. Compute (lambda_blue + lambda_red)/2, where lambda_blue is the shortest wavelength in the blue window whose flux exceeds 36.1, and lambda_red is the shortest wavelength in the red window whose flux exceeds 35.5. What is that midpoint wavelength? 4356.1 angstrom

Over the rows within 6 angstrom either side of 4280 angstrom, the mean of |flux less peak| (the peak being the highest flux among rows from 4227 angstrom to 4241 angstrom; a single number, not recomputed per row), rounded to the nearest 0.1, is 4.0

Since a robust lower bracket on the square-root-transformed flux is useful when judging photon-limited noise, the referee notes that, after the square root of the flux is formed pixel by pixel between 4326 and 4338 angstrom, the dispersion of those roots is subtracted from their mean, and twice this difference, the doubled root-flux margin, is 11.2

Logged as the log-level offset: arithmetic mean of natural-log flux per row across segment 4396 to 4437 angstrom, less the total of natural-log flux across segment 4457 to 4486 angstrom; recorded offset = -48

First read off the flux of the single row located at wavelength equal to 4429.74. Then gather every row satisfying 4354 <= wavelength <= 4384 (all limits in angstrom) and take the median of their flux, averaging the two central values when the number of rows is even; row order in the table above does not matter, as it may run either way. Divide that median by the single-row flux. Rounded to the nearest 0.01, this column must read 0.91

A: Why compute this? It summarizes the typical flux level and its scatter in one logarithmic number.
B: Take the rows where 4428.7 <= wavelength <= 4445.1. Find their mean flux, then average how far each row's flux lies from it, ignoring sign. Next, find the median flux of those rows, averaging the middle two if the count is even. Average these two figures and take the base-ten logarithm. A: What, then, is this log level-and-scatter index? 1.326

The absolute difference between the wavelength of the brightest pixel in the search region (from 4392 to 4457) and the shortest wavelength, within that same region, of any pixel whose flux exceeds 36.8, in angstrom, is 24.4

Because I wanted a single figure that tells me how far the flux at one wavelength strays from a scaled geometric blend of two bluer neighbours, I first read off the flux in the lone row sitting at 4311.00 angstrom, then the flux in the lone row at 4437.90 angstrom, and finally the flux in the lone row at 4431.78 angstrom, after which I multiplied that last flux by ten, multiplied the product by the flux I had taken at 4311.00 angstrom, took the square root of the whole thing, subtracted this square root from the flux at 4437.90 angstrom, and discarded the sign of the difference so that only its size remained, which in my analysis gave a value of 64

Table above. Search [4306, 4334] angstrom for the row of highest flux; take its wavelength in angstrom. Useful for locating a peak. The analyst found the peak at 4318.95 angstrom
